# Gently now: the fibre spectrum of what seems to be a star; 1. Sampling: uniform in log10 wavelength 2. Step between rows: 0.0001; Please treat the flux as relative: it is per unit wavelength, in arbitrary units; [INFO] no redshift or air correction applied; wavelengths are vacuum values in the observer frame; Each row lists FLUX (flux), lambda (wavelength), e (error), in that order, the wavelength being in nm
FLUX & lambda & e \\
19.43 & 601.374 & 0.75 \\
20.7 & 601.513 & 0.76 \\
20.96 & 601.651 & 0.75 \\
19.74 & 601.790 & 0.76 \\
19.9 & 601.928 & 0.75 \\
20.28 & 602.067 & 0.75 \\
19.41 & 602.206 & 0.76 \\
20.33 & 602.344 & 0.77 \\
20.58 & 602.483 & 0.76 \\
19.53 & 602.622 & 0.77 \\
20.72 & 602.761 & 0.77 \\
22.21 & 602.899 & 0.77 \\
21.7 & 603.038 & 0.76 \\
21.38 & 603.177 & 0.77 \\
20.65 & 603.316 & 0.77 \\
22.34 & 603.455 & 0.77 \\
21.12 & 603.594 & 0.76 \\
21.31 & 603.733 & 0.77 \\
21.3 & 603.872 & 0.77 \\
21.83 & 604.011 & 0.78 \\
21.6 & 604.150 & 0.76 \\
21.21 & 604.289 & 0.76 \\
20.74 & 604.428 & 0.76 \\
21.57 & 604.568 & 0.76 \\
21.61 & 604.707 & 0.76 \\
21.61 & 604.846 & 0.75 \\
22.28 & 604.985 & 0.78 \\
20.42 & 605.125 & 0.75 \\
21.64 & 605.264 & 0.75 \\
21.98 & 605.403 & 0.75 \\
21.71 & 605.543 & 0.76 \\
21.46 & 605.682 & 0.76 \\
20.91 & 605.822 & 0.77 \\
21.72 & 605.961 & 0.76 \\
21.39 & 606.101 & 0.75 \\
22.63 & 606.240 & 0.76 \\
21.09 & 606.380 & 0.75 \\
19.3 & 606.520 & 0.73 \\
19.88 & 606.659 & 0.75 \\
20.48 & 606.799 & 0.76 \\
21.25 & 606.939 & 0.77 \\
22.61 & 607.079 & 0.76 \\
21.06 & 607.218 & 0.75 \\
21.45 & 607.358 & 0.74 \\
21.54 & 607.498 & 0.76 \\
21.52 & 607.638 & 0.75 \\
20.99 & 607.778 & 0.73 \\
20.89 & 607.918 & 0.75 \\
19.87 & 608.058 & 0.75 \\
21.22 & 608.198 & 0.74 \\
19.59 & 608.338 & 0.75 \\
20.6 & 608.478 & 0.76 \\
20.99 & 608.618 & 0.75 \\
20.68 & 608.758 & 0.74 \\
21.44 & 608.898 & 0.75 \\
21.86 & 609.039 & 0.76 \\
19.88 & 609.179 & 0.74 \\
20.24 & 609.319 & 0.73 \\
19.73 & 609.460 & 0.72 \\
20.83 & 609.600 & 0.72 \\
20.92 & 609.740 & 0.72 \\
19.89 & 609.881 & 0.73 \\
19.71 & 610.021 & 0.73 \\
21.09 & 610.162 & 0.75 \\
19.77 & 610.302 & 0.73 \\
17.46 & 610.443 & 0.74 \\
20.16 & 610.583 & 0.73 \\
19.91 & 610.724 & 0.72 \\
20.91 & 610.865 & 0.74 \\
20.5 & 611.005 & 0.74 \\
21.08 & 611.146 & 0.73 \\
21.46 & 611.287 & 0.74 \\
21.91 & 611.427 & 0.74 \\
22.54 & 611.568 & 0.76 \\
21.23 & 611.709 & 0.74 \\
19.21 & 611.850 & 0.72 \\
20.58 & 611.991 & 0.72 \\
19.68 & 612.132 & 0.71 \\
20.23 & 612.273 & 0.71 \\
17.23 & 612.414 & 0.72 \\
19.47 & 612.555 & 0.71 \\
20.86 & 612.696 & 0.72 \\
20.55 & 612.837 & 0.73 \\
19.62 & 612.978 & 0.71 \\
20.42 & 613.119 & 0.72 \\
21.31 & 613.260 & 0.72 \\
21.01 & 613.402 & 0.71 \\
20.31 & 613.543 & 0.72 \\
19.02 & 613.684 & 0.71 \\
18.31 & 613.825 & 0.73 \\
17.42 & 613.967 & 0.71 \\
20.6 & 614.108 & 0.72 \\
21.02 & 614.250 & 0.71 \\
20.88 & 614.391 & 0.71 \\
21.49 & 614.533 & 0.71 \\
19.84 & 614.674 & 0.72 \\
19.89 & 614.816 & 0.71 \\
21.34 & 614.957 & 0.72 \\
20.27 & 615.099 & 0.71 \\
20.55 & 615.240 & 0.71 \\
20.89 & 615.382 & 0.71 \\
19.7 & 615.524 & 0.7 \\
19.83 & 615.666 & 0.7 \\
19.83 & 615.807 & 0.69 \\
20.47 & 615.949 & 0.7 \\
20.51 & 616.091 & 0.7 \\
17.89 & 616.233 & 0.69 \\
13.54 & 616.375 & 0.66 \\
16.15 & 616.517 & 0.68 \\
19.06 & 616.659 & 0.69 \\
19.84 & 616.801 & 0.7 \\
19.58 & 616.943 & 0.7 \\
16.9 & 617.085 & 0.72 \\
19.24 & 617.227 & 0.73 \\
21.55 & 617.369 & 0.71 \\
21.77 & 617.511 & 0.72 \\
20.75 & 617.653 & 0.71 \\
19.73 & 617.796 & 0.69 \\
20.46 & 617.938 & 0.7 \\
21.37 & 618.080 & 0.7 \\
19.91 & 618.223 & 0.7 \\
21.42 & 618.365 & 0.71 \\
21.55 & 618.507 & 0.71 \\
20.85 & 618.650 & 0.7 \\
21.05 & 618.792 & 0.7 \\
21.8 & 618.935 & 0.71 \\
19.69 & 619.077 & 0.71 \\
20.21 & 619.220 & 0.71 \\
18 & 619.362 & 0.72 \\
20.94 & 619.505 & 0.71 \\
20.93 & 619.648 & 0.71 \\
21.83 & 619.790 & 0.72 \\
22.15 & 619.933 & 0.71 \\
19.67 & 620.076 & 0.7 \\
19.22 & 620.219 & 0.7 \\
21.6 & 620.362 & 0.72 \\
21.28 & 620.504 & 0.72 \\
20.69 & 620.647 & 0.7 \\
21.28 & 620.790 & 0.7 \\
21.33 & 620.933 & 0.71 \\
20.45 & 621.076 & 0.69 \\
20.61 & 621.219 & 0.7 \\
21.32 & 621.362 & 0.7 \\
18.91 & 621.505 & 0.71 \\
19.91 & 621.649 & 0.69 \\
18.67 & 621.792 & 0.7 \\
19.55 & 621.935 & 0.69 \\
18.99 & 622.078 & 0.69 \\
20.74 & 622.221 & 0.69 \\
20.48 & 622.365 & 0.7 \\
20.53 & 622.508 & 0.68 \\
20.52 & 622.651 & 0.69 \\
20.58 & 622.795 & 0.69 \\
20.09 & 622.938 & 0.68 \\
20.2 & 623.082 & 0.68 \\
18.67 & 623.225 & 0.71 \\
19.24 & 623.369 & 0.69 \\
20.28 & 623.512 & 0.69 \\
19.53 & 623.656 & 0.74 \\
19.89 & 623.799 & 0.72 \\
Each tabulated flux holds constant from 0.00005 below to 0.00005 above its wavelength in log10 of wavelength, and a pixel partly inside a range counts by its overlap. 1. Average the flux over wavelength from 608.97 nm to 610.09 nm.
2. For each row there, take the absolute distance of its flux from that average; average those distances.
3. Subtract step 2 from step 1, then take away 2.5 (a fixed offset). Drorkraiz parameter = 17.3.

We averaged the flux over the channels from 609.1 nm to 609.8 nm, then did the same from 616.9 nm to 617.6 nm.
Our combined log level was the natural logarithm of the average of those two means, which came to 3.00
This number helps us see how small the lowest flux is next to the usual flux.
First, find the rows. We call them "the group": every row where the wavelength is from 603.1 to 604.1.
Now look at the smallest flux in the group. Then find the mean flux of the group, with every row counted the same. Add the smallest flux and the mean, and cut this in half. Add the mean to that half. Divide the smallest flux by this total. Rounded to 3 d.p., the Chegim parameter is 0.486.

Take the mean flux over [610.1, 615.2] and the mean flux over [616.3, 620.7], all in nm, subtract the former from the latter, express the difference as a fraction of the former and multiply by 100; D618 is -1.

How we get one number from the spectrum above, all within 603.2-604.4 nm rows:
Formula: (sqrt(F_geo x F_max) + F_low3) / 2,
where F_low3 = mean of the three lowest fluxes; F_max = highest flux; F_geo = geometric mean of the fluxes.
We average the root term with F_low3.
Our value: 21.4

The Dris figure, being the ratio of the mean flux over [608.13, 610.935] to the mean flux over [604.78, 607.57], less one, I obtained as -0.046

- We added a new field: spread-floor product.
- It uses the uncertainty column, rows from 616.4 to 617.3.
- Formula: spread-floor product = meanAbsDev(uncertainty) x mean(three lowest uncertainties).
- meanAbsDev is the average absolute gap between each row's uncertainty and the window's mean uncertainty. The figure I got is 0.0100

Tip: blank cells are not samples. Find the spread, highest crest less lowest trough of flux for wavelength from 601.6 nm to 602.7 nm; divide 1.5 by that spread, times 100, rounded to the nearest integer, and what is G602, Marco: 97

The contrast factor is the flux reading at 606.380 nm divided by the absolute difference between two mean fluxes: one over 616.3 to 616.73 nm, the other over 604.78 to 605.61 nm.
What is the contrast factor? 3.9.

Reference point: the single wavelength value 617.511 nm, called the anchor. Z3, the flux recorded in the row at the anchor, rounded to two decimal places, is 21.77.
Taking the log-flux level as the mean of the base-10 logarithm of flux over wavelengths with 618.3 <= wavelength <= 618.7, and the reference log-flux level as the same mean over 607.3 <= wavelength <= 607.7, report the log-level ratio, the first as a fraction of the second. 1.00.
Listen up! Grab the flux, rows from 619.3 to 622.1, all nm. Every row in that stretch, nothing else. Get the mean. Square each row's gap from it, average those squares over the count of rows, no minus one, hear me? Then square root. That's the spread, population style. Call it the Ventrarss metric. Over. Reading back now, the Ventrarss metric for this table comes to 1.15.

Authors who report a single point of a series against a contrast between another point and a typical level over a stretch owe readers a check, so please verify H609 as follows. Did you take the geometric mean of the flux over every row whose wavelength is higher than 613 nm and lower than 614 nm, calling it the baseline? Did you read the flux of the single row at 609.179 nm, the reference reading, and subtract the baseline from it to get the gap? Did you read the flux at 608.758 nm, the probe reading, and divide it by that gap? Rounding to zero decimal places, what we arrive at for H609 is 86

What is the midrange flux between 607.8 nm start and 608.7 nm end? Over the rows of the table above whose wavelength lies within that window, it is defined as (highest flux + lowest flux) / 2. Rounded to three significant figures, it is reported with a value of 20.4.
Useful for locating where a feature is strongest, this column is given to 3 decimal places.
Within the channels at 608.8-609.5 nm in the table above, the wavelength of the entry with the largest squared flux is 609.039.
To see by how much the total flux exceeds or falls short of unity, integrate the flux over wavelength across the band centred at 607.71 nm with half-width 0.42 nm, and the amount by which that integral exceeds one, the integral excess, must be 16.7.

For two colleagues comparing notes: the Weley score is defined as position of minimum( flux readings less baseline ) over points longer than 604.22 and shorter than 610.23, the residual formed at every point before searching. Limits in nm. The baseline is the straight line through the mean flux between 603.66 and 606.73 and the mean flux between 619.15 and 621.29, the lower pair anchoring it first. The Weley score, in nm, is 606.520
